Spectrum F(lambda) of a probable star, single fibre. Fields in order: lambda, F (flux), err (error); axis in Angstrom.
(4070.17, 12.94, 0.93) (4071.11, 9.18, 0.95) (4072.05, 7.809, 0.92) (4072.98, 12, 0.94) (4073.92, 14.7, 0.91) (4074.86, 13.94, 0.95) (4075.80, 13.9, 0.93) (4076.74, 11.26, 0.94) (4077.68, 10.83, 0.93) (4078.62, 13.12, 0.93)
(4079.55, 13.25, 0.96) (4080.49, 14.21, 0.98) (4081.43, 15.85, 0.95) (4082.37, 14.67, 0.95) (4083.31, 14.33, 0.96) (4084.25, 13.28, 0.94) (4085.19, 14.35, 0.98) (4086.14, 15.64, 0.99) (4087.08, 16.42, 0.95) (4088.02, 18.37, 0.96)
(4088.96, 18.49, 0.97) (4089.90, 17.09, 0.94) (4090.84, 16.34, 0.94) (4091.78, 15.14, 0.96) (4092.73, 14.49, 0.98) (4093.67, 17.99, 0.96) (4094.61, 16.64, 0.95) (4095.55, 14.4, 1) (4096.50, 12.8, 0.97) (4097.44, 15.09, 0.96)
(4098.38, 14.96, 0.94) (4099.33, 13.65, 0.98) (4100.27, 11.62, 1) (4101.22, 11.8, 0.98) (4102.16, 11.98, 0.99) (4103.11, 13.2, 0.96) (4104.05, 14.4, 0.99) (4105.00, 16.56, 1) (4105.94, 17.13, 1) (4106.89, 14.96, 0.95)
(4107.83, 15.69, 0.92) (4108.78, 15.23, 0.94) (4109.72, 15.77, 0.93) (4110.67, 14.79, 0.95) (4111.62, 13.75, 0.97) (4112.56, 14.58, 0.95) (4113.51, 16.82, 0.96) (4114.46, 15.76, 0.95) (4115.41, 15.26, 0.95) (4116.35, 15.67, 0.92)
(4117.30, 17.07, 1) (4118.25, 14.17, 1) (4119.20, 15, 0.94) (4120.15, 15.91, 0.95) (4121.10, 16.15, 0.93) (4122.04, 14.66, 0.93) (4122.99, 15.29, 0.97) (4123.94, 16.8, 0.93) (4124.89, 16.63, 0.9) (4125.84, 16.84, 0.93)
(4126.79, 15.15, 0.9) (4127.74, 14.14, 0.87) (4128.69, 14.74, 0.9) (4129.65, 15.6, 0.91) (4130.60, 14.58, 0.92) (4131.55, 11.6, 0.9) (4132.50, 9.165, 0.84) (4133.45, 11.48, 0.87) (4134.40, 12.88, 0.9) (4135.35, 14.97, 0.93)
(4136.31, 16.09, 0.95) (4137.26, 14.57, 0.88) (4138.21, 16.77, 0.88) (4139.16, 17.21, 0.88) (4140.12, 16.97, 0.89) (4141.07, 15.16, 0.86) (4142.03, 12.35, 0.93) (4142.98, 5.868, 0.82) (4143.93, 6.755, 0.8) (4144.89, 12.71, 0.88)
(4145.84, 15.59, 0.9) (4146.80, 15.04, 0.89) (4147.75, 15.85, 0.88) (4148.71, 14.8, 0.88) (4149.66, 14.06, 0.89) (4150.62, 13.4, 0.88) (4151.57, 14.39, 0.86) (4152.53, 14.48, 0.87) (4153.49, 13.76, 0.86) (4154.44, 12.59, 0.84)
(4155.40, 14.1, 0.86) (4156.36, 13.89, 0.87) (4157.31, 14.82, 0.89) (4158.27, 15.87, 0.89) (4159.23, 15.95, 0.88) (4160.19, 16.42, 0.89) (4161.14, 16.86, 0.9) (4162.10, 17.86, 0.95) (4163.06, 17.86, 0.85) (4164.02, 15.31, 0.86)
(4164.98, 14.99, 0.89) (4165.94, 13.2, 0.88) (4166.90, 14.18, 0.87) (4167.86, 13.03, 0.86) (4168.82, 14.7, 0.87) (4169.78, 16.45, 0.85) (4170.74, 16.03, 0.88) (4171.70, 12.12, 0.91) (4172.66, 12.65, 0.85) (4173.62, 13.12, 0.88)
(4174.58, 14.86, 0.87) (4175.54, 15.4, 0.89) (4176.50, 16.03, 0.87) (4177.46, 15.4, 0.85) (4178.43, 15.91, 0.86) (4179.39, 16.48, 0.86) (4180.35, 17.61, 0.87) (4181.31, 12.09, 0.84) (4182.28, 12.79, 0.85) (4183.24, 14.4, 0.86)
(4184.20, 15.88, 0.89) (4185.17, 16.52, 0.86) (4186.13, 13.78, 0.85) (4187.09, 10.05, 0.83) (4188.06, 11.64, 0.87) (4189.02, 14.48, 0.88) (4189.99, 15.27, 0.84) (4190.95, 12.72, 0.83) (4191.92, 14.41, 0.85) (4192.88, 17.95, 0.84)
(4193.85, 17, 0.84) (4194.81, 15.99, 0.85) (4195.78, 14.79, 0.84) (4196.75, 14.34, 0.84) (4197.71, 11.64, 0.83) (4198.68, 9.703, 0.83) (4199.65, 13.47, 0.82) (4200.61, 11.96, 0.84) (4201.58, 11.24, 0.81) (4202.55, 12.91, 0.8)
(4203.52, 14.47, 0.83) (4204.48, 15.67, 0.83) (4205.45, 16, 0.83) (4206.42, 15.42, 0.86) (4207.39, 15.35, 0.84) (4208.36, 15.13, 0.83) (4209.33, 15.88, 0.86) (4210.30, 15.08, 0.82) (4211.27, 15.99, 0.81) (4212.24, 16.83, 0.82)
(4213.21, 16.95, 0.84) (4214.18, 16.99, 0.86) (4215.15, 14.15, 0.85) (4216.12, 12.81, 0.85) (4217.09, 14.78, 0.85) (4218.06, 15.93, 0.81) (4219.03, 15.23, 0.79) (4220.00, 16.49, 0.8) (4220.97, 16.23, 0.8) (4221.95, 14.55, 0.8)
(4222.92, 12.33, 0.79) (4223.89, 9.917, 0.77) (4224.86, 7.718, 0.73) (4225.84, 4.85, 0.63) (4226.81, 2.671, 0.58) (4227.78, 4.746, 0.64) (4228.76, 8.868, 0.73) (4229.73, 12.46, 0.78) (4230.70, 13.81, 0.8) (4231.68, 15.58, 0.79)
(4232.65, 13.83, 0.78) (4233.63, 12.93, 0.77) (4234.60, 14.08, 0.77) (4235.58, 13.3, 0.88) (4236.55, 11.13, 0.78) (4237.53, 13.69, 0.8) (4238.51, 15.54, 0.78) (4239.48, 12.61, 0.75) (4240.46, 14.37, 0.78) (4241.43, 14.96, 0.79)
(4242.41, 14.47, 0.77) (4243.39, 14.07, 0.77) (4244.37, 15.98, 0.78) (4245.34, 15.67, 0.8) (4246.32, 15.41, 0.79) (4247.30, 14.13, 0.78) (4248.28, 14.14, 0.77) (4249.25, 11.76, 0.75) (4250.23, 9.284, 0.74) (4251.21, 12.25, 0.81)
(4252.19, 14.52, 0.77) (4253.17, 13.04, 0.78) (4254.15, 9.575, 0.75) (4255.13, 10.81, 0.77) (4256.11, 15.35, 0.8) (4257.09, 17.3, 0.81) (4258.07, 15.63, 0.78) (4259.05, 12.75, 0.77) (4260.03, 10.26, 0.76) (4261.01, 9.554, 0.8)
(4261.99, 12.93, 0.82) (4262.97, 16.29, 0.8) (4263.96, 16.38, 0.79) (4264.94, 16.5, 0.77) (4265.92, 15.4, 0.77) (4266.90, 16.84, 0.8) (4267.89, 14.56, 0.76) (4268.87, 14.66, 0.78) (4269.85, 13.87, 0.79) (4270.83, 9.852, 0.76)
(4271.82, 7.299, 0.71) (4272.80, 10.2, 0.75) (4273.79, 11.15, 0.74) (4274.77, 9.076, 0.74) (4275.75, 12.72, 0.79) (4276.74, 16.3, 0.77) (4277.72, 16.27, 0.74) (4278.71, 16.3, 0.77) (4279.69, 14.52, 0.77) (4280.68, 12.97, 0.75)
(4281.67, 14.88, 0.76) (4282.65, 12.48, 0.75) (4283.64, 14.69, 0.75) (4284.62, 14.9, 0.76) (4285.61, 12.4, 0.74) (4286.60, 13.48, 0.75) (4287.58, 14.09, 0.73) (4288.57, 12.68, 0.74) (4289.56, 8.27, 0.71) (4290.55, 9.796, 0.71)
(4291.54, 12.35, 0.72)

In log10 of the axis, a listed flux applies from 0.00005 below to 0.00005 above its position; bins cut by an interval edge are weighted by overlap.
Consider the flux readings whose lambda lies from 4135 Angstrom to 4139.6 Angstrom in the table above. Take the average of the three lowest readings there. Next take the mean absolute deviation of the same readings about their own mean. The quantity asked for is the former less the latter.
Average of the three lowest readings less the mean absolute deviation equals 14.3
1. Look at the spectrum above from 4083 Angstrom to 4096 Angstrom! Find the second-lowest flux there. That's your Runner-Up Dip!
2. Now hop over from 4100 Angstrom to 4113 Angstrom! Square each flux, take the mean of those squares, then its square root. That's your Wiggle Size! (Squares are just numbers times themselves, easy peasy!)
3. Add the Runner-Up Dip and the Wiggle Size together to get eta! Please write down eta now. 28.8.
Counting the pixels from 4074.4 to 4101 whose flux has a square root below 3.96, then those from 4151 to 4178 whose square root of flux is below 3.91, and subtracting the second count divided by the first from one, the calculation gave 0.20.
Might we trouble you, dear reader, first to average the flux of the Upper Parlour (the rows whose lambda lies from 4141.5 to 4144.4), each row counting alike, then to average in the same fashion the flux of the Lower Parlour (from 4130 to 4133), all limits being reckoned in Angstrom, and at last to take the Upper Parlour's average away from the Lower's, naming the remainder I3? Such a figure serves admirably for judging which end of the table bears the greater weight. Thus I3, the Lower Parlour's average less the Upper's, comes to 3.5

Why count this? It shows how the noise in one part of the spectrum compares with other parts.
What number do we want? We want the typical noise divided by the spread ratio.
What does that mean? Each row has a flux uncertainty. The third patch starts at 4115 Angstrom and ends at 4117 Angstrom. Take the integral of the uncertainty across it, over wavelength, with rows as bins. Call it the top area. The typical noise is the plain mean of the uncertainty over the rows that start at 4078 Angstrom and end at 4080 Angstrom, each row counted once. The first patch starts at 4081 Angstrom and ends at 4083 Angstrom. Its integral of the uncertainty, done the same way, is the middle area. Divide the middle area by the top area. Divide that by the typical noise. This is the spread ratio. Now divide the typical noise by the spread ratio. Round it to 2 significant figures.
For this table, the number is 0.89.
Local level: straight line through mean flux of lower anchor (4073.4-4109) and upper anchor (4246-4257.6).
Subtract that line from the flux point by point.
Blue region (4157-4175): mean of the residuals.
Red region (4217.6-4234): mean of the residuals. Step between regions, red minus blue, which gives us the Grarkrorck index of -2.8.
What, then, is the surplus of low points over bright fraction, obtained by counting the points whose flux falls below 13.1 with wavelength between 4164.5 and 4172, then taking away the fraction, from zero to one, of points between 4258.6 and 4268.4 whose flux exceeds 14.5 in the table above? 1.4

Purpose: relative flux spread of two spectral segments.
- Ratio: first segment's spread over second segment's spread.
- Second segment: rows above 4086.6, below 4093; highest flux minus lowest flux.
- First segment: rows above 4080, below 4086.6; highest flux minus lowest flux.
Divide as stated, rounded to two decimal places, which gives 0.64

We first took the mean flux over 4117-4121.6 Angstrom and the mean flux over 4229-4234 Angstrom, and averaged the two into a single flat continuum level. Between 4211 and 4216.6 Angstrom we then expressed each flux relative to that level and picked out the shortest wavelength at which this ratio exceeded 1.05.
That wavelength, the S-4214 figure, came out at 4211.27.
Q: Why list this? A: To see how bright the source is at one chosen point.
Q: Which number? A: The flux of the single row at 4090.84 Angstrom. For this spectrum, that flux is 16.34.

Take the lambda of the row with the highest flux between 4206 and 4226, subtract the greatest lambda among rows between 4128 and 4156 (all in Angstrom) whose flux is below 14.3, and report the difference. 58.8 Angstrom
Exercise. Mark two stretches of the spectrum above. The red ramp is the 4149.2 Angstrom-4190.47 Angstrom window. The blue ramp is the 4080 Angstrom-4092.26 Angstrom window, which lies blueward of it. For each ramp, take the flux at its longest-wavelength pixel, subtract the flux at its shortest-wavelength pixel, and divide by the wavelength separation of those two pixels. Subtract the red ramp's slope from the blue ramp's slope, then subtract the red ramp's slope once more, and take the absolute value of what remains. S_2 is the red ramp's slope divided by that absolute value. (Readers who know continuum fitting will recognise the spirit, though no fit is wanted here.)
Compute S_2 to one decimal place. 1.3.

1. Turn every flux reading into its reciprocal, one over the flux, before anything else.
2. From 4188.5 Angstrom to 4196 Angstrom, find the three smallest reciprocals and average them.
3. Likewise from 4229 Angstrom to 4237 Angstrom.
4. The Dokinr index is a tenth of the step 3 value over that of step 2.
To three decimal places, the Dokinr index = 0.117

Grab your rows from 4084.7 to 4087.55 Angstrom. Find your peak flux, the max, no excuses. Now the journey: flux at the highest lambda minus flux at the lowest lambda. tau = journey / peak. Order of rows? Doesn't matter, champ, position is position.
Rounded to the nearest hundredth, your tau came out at 0.13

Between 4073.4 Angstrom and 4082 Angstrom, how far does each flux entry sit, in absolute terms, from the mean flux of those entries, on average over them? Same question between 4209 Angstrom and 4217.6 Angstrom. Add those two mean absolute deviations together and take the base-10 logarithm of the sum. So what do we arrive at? 0.368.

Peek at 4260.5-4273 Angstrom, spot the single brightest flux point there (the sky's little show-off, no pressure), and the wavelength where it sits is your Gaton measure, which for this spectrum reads 4266.90 Angstrom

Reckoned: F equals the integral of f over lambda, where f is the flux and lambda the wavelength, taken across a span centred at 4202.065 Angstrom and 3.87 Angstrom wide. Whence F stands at 49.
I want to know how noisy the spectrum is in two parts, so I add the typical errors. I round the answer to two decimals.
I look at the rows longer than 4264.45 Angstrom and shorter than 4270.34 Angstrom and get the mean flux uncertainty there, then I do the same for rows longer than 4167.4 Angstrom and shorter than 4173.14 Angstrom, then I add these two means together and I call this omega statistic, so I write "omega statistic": 1.65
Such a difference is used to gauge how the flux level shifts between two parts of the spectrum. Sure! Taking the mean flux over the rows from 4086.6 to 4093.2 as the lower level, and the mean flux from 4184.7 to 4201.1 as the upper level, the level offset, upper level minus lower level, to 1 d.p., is -2.8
